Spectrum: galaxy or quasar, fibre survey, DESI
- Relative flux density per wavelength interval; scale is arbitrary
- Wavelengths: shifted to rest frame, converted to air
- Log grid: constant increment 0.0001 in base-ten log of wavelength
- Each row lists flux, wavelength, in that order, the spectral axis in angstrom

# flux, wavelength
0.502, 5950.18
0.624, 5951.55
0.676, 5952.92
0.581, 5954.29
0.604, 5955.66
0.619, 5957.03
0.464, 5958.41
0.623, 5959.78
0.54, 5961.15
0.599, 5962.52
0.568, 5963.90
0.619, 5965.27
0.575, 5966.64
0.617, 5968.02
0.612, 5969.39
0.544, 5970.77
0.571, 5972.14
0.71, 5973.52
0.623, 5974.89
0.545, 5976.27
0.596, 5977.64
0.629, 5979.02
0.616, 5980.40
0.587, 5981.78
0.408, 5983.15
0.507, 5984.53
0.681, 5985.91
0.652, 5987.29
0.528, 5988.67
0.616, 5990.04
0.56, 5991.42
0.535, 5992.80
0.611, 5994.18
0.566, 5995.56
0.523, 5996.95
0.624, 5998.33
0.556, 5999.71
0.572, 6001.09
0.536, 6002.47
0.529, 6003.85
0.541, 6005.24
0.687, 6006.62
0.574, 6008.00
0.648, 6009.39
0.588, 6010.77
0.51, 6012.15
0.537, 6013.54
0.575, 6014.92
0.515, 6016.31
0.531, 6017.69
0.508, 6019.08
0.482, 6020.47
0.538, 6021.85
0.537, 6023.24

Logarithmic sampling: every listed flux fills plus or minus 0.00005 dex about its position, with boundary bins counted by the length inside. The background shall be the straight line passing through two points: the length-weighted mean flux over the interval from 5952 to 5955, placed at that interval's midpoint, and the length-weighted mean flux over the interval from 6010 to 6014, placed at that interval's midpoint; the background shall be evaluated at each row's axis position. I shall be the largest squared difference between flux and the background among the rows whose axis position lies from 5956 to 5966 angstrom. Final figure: 0.025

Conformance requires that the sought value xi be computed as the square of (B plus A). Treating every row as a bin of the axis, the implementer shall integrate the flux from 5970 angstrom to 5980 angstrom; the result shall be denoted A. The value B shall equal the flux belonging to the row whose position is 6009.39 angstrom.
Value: 45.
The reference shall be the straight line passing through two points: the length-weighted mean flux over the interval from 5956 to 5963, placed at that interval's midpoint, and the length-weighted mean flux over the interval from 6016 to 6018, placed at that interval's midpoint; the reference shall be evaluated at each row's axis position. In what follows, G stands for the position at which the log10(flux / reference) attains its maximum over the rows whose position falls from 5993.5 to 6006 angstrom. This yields 5998.33 angstrom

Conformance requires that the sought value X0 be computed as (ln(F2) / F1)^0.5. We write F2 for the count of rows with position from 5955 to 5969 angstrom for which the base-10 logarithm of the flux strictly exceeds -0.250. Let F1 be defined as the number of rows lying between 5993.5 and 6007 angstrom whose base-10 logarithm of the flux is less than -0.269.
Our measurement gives 0.83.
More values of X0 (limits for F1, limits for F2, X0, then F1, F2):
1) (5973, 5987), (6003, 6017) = 0.90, 2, 5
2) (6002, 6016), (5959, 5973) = 0.72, 4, 8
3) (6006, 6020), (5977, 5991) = 0.62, 5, 7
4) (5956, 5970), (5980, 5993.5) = 1.27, 1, 5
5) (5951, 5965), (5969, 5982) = 1.44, 1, 8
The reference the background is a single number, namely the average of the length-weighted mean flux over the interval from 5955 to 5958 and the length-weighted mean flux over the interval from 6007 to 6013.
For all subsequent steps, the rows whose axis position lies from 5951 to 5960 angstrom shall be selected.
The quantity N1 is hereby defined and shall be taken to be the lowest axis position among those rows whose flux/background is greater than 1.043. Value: 5951.55 angstrom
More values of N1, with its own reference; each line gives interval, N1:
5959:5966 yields 5959.78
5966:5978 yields 5968.02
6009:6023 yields 6009.39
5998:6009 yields 5998.33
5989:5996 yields 5990.04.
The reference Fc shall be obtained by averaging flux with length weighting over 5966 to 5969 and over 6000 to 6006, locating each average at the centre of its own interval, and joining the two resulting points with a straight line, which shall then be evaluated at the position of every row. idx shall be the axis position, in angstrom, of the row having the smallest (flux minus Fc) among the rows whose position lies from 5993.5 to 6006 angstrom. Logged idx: 5996.95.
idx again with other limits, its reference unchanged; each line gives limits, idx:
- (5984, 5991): 5984.53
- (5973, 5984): 5983.15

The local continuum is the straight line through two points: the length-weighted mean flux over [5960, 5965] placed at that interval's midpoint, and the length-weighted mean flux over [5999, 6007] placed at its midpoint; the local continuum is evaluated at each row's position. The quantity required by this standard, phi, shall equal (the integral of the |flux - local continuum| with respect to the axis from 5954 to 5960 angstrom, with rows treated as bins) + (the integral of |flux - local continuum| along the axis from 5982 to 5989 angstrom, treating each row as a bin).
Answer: 0.91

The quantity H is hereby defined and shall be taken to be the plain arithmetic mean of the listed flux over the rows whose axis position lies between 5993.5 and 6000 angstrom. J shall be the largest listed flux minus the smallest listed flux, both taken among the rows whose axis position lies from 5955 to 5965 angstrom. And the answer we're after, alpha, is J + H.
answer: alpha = 0.735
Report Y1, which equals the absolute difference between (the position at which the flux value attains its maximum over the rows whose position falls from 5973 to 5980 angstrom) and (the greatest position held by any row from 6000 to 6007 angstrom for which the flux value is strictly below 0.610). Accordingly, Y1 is 31.7 angstrom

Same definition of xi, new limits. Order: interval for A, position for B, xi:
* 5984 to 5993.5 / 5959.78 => 38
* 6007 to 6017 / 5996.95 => 38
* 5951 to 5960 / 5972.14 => 35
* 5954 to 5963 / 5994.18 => 33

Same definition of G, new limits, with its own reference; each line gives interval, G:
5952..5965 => 5952.92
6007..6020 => 6009.39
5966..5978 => 5973.52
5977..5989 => 5985.91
